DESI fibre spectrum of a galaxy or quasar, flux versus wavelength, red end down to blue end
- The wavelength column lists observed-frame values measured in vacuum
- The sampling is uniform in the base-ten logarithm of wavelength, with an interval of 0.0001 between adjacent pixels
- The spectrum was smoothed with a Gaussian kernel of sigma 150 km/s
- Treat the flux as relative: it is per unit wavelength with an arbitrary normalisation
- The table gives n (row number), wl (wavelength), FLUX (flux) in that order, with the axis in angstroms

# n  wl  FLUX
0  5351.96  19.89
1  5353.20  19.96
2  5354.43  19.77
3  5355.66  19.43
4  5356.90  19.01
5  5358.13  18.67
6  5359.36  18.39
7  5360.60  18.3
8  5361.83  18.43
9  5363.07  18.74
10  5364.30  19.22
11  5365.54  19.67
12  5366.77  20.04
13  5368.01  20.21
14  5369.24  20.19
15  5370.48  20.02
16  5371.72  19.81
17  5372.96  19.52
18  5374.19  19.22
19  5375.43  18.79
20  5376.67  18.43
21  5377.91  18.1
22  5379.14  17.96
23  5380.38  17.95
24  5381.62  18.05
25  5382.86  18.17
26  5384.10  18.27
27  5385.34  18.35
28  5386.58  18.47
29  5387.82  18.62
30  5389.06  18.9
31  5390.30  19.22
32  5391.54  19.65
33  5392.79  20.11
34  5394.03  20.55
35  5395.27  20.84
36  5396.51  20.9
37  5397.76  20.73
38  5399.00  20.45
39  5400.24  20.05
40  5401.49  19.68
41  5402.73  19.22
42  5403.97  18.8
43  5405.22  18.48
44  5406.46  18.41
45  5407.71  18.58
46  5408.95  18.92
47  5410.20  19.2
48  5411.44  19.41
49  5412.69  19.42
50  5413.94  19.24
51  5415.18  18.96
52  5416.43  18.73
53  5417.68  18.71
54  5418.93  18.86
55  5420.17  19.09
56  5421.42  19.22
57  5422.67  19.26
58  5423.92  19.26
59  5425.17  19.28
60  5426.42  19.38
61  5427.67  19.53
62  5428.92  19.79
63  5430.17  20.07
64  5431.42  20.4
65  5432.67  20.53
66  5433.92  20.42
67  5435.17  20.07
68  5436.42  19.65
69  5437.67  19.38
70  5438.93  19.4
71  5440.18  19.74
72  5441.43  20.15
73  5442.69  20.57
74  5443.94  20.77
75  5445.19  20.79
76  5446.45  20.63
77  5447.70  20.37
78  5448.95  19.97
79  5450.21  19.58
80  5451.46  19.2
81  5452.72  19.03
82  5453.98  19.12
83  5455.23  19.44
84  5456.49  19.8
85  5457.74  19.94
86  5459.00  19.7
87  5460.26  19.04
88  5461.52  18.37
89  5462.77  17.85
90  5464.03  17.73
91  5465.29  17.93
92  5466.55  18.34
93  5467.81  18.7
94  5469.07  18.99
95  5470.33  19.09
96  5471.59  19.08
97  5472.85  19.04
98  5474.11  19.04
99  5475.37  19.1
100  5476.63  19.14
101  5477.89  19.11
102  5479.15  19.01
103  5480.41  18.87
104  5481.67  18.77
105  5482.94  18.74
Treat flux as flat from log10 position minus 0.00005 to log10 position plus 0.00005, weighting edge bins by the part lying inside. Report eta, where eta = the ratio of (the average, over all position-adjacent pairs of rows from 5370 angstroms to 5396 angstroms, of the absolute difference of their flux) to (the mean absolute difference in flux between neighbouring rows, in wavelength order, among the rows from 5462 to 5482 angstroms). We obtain 1.86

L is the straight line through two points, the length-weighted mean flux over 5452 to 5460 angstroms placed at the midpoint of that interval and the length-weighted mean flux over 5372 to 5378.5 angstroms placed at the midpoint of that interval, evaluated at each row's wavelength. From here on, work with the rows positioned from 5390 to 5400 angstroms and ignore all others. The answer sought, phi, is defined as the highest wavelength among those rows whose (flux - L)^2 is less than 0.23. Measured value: 5390.30 angstroms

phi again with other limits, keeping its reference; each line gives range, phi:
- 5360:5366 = 5364.30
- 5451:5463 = 5460.26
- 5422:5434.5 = 5427.67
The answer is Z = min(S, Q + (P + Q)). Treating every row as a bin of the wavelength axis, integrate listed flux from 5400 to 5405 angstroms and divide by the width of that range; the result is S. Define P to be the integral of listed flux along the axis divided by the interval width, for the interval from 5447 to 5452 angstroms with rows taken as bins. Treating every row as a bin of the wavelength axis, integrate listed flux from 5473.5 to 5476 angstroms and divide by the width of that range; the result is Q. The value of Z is 19.3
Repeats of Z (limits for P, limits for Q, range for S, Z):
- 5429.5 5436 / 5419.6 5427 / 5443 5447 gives 20.7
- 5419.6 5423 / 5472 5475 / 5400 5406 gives 19.2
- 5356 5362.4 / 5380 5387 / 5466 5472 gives 18.8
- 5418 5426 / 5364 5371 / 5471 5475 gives 19.1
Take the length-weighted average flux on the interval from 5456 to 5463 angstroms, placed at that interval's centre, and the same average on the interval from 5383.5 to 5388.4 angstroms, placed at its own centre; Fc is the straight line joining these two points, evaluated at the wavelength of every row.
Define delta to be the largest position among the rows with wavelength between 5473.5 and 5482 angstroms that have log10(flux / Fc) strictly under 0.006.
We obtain 5481.67 angstroms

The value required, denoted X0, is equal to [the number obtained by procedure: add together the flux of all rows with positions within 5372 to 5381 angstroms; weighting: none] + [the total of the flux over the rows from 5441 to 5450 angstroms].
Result 273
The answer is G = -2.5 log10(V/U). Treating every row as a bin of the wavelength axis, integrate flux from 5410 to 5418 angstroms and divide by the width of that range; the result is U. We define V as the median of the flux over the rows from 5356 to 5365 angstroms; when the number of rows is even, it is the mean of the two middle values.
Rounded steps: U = 19.1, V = 18.7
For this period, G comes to 0.02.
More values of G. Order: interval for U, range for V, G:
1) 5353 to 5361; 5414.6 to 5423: 0.01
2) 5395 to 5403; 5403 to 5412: 0.08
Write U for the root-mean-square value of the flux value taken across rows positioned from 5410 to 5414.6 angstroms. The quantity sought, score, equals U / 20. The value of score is 0.966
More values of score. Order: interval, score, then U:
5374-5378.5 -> 0.932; 18.6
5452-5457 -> 0.967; 19.3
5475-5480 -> 0.955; 19.1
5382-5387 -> 0.916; 18.3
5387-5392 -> 0.955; 19.1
